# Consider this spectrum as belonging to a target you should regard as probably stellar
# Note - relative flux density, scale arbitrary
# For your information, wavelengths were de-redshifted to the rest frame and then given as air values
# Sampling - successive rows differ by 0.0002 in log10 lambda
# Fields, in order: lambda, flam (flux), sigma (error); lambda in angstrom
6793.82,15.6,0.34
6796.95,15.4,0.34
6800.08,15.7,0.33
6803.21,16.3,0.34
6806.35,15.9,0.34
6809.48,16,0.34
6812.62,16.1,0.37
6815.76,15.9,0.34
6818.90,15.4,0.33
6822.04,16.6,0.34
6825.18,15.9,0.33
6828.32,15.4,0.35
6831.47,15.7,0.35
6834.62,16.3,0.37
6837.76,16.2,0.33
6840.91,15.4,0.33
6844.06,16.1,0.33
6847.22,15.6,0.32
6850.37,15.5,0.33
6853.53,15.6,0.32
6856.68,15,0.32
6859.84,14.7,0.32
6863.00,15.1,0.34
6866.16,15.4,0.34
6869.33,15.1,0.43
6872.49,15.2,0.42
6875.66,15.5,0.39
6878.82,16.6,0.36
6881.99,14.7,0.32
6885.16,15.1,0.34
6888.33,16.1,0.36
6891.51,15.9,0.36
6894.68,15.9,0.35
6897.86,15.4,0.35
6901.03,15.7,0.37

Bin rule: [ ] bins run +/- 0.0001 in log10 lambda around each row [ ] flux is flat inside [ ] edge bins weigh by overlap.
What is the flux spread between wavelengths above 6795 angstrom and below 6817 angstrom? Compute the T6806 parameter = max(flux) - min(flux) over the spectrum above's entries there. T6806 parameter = 0.90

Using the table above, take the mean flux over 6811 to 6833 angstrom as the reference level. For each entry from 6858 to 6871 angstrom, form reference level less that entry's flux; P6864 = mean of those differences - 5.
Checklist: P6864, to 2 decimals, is -4.22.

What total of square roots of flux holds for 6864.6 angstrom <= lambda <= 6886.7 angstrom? 27.4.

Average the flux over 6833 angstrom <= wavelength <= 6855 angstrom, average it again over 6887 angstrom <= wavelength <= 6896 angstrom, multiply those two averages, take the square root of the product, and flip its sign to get -15.89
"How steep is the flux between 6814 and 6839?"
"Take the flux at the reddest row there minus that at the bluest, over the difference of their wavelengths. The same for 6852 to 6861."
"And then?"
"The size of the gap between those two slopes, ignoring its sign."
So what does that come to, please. 0.16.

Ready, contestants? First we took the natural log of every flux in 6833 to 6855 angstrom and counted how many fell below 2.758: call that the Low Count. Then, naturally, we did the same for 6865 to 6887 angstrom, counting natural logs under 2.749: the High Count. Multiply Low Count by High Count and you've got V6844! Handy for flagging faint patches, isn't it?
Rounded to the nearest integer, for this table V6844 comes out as 24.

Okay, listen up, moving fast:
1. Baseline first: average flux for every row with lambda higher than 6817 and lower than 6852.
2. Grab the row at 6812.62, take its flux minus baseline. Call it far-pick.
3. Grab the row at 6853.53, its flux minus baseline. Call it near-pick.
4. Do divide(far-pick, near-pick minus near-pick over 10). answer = -1.3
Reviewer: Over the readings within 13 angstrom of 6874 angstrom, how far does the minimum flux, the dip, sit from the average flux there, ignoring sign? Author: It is 0.64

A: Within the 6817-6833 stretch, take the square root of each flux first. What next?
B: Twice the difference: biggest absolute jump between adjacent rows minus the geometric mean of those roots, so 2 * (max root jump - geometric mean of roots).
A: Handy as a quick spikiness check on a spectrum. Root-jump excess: -7.65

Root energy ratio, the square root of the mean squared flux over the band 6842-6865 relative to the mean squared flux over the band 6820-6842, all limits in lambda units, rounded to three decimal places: 0.965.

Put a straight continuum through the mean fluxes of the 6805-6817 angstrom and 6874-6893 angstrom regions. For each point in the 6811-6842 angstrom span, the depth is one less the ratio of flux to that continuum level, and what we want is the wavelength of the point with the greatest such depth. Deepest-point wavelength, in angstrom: 6818.90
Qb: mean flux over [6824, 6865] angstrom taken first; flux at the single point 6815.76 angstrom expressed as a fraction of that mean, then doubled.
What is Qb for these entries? 2.04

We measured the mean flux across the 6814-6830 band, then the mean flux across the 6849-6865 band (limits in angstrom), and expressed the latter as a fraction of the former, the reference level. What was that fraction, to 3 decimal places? 0.958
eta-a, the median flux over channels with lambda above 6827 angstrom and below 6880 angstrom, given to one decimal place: 15.5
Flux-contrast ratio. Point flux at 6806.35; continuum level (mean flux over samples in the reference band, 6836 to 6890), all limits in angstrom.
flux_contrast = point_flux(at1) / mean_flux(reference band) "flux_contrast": 1.028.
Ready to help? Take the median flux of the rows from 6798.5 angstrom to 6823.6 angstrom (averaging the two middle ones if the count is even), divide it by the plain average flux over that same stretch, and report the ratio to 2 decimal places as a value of 1.00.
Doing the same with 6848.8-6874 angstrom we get 1.00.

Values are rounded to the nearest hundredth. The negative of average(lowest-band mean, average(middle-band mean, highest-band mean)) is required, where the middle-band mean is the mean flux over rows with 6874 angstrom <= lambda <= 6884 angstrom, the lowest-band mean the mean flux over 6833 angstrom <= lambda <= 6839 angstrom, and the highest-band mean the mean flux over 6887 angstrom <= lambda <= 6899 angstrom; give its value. -15.98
